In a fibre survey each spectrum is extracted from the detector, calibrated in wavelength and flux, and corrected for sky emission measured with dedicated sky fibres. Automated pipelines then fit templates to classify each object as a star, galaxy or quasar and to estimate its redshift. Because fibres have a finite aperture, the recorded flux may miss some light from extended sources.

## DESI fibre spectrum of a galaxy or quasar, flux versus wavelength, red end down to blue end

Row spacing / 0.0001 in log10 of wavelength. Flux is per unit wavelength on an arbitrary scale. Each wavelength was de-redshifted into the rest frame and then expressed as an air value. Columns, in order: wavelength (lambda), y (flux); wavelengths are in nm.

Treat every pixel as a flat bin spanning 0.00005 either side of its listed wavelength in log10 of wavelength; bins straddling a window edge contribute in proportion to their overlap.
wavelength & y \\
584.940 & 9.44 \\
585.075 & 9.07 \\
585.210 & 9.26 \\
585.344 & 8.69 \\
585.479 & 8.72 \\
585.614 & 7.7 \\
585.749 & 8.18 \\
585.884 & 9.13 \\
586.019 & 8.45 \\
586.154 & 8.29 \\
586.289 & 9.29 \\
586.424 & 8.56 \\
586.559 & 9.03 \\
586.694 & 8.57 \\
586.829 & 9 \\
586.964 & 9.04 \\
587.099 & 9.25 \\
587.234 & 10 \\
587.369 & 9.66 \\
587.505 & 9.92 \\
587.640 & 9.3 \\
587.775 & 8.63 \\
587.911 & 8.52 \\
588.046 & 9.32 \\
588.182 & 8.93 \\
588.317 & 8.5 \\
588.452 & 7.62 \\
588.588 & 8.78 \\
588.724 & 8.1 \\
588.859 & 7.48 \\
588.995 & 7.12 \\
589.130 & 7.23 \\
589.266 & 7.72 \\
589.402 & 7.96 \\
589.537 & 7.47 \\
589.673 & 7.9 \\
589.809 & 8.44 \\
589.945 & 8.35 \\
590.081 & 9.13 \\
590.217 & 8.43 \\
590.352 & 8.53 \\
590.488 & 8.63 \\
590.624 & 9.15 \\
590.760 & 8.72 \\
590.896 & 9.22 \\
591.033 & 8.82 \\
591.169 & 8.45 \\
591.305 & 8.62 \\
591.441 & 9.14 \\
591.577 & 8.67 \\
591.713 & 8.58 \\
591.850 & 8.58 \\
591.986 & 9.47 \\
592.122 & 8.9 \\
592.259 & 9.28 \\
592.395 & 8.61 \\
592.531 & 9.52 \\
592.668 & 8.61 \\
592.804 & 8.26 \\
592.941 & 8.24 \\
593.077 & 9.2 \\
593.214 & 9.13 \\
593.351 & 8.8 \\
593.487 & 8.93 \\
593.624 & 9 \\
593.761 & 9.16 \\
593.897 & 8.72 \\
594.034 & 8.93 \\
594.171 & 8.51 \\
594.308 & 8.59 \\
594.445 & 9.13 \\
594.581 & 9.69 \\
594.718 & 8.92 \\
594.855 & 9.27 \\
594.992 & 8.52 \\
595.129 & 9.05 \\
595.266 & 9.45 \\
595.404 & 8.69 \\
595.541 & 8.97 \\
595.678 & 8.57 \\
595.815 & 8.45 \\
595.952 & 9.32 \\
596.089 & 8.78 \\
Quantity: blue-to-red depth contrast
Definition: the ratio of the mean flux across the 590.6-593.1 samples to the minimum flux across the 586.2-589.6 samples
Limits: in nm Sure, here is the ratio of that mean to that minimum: 1.24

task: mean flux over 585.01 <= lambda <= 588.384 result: 8.92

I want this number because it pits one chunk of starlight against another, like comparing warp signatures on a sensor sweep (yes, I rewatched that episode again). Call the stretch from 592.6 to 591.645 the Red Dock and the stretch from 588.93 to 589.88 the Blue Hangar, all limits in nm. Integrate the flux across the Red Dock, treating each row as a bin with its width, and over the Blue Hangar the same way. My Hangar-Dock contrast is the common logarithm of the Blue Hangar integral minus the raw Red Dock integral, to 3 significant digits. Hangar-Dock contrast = -7.72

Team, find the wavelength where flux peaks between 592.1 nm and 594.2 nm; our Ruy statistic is 592.531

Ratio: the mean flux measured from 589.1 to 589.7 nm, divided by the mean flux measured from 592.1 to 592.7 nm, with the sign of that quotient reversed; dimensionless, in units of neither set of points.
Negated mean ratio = -0.85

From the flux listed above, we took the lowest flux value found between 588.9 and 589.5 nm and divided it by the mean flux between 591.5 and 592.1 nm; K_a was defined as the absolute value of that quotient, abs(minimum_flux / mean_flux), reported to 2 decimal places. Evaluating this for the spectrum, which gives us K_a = 0.81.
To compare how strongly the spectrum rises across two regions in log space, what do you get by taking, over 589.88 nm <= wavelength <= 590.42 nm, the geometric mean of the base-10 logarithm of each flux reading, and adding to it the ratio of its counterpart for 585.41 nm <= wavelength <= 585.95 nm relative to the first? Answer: 1.92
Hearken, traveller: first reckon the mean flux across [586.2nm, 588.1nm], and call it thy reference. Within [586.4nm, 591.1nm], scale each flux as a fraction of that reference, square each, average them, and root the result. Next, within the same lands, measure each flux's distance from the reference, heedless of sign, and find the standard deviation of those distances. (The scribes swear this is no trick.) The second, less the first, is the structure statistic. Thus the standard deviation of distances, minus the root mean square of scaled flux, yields -0.38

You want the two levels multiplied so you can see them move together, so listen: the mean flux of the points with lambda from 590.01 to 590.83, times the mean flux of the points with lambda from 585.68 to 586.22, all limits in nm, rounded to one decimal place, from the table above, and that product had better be 74.6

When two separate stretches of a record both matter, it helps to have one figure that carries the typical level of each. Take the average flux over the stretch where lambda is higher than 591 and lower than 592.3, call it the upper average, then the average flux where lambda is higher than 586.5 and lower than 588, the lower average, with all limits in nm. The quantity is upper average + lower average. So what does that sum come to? 18.0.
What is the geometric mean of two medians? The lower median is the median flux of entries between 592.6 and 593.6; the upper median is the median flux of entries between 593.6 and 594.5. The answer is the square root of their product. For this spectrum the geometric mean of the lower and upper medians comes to 8.86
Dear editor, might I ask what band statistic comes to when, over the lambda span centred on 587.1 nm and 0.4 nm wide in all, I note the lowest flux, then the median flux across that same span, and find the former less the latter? -0.21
